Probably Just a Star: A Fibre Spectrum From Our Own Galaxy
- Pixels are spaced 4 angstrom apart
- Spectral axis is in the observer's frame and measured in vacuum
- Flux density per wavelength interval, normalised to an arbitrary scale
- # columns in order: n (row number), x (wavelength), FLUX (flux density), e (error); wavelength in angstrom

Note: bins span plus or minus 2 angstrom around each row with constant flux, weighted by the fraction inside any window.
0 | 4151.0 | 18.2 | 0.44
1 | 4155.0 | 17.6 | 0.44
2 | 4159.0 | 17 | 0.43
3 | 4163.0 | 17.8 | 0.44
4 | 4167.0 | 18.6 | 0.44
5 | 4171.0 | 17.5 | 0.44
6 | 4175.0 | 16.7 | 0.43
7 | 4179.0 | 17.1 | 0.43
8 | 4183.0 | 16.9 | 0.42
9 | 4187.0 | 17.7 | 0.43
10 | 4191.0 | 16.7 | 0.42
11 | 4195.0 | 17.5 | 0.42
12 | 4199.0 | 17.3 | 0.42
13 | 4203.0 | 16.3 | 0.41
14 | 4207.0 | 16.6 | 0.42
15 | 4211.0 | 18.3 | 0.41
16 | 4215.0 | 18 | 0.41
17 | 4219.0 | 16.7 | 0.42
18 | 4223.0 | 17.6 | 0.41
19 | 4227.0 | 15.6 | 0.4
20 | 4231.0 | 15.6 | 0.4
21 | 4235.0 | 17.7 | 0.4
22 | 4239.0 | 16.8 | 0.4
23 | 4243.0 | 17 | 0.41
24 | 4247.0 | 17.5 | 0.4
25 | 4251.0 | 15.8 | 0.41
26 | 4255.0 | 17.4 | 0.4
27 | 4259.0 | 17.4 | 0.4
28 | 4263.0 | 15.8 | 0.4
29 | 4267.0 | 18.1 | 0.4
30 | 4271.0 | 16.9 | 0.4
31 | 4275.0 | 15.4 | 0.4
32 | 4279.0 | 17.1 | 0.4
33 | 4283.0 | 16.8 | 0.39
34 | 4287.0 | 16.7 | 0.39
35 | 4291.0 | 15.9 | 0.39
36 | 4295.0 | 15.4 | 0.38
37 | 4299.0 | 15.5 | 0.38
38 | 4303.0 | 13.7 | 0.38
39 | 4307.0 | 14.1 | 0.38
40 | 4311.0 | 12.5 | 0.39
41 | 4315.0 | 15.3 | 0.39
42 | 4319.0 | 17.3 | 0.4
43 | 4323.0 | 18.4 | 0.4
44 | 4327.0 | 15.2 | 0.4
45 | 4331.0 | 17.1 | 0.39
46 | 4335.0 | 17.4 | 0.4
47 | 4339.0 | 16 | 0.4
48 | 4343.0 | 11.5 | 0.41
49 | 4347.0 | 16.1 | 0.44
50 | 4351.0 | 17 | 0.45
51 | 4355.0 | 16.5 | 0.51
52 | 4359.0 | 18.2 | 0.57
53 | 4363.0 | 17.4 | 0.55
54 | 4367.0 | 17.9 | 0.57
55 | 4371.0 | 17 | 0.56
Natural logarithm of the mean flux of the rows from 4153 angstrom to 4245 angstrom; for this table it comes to 2.84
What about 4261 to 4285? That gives 2.81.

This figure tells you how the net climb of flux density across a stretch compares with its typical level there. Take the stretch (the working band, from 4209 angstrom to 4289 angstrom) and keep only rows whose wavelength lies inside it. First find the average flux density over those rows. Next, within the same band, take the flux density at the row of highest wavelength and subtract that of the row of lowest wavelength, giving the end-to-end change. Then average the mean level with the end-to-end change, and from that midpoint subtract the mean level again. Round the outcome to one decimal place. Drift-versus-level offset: -9.3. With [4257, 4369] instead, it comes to -7.8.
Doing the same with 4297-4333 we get -6.9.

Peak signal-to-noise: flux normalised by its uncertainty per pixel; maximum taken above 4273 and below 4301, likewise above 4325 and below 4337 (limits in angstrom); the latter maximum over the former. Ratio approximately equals 1.02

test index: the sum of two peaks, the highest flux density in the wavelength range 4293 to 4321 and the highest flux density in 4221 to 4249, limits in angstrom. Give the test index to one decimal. 35.0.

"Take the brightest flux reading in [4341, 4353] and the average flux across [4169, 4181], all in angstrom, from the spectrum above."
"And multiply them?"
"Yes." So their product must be 291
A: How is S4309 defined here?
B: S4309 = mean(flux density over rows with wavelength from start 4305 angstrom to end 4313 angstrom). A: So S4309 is 13.3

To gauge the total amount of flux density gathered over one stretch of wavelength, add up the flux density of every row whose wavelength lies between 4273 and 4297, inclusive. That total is 97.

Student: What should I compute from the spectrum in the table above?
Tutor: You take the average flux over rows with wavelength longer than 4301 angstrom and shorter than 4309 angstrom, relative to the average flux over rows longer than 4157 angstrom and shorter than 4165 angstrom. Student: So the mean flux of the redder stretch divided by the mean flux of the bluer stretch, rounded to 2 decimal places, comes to 0.80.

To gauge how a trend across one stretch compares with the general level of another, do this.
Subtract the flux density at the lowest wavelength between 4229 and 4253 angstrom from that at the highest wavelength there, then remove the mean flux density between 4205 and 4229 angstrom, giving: -16.9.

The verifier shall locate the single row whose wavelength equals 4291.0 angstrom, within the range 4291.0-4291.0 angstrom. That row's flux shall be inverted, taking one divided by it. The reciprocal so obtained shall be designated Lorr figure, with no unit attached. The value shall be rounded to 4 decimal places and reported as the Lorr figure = 0.0629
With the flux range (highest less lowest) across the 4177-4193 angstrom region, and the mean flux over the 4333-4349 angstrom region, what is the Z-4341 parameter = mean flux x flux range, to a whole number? 15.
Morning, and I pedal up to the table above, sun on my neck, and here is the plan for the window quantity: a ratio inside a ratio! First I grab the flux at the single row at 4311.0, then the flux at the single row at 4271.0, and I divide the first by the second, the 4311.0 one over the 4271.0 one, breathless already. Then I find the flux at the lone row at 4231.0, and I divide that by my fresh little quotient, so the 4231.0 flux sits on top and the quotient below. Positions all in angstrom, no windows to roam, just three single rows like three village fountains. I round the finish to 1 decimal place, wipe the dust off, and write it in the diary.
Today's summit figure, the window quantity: 21.1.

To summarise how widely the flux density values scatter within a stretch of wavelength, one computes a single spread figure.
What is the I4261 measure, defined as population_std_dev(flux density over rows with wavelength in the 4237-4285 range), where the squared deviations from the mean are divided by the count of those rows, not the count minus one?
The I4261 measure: 0.76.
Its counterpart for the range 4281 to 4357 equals 1.69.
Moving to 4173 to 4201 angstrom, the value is 0.36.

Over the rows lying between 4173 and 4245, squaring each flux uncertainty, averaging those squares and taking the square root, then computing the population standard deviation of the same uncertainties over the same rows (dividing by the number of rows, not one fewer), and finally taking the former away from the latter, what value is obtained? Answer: -0.40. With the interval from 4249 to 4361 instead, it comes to -0.37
